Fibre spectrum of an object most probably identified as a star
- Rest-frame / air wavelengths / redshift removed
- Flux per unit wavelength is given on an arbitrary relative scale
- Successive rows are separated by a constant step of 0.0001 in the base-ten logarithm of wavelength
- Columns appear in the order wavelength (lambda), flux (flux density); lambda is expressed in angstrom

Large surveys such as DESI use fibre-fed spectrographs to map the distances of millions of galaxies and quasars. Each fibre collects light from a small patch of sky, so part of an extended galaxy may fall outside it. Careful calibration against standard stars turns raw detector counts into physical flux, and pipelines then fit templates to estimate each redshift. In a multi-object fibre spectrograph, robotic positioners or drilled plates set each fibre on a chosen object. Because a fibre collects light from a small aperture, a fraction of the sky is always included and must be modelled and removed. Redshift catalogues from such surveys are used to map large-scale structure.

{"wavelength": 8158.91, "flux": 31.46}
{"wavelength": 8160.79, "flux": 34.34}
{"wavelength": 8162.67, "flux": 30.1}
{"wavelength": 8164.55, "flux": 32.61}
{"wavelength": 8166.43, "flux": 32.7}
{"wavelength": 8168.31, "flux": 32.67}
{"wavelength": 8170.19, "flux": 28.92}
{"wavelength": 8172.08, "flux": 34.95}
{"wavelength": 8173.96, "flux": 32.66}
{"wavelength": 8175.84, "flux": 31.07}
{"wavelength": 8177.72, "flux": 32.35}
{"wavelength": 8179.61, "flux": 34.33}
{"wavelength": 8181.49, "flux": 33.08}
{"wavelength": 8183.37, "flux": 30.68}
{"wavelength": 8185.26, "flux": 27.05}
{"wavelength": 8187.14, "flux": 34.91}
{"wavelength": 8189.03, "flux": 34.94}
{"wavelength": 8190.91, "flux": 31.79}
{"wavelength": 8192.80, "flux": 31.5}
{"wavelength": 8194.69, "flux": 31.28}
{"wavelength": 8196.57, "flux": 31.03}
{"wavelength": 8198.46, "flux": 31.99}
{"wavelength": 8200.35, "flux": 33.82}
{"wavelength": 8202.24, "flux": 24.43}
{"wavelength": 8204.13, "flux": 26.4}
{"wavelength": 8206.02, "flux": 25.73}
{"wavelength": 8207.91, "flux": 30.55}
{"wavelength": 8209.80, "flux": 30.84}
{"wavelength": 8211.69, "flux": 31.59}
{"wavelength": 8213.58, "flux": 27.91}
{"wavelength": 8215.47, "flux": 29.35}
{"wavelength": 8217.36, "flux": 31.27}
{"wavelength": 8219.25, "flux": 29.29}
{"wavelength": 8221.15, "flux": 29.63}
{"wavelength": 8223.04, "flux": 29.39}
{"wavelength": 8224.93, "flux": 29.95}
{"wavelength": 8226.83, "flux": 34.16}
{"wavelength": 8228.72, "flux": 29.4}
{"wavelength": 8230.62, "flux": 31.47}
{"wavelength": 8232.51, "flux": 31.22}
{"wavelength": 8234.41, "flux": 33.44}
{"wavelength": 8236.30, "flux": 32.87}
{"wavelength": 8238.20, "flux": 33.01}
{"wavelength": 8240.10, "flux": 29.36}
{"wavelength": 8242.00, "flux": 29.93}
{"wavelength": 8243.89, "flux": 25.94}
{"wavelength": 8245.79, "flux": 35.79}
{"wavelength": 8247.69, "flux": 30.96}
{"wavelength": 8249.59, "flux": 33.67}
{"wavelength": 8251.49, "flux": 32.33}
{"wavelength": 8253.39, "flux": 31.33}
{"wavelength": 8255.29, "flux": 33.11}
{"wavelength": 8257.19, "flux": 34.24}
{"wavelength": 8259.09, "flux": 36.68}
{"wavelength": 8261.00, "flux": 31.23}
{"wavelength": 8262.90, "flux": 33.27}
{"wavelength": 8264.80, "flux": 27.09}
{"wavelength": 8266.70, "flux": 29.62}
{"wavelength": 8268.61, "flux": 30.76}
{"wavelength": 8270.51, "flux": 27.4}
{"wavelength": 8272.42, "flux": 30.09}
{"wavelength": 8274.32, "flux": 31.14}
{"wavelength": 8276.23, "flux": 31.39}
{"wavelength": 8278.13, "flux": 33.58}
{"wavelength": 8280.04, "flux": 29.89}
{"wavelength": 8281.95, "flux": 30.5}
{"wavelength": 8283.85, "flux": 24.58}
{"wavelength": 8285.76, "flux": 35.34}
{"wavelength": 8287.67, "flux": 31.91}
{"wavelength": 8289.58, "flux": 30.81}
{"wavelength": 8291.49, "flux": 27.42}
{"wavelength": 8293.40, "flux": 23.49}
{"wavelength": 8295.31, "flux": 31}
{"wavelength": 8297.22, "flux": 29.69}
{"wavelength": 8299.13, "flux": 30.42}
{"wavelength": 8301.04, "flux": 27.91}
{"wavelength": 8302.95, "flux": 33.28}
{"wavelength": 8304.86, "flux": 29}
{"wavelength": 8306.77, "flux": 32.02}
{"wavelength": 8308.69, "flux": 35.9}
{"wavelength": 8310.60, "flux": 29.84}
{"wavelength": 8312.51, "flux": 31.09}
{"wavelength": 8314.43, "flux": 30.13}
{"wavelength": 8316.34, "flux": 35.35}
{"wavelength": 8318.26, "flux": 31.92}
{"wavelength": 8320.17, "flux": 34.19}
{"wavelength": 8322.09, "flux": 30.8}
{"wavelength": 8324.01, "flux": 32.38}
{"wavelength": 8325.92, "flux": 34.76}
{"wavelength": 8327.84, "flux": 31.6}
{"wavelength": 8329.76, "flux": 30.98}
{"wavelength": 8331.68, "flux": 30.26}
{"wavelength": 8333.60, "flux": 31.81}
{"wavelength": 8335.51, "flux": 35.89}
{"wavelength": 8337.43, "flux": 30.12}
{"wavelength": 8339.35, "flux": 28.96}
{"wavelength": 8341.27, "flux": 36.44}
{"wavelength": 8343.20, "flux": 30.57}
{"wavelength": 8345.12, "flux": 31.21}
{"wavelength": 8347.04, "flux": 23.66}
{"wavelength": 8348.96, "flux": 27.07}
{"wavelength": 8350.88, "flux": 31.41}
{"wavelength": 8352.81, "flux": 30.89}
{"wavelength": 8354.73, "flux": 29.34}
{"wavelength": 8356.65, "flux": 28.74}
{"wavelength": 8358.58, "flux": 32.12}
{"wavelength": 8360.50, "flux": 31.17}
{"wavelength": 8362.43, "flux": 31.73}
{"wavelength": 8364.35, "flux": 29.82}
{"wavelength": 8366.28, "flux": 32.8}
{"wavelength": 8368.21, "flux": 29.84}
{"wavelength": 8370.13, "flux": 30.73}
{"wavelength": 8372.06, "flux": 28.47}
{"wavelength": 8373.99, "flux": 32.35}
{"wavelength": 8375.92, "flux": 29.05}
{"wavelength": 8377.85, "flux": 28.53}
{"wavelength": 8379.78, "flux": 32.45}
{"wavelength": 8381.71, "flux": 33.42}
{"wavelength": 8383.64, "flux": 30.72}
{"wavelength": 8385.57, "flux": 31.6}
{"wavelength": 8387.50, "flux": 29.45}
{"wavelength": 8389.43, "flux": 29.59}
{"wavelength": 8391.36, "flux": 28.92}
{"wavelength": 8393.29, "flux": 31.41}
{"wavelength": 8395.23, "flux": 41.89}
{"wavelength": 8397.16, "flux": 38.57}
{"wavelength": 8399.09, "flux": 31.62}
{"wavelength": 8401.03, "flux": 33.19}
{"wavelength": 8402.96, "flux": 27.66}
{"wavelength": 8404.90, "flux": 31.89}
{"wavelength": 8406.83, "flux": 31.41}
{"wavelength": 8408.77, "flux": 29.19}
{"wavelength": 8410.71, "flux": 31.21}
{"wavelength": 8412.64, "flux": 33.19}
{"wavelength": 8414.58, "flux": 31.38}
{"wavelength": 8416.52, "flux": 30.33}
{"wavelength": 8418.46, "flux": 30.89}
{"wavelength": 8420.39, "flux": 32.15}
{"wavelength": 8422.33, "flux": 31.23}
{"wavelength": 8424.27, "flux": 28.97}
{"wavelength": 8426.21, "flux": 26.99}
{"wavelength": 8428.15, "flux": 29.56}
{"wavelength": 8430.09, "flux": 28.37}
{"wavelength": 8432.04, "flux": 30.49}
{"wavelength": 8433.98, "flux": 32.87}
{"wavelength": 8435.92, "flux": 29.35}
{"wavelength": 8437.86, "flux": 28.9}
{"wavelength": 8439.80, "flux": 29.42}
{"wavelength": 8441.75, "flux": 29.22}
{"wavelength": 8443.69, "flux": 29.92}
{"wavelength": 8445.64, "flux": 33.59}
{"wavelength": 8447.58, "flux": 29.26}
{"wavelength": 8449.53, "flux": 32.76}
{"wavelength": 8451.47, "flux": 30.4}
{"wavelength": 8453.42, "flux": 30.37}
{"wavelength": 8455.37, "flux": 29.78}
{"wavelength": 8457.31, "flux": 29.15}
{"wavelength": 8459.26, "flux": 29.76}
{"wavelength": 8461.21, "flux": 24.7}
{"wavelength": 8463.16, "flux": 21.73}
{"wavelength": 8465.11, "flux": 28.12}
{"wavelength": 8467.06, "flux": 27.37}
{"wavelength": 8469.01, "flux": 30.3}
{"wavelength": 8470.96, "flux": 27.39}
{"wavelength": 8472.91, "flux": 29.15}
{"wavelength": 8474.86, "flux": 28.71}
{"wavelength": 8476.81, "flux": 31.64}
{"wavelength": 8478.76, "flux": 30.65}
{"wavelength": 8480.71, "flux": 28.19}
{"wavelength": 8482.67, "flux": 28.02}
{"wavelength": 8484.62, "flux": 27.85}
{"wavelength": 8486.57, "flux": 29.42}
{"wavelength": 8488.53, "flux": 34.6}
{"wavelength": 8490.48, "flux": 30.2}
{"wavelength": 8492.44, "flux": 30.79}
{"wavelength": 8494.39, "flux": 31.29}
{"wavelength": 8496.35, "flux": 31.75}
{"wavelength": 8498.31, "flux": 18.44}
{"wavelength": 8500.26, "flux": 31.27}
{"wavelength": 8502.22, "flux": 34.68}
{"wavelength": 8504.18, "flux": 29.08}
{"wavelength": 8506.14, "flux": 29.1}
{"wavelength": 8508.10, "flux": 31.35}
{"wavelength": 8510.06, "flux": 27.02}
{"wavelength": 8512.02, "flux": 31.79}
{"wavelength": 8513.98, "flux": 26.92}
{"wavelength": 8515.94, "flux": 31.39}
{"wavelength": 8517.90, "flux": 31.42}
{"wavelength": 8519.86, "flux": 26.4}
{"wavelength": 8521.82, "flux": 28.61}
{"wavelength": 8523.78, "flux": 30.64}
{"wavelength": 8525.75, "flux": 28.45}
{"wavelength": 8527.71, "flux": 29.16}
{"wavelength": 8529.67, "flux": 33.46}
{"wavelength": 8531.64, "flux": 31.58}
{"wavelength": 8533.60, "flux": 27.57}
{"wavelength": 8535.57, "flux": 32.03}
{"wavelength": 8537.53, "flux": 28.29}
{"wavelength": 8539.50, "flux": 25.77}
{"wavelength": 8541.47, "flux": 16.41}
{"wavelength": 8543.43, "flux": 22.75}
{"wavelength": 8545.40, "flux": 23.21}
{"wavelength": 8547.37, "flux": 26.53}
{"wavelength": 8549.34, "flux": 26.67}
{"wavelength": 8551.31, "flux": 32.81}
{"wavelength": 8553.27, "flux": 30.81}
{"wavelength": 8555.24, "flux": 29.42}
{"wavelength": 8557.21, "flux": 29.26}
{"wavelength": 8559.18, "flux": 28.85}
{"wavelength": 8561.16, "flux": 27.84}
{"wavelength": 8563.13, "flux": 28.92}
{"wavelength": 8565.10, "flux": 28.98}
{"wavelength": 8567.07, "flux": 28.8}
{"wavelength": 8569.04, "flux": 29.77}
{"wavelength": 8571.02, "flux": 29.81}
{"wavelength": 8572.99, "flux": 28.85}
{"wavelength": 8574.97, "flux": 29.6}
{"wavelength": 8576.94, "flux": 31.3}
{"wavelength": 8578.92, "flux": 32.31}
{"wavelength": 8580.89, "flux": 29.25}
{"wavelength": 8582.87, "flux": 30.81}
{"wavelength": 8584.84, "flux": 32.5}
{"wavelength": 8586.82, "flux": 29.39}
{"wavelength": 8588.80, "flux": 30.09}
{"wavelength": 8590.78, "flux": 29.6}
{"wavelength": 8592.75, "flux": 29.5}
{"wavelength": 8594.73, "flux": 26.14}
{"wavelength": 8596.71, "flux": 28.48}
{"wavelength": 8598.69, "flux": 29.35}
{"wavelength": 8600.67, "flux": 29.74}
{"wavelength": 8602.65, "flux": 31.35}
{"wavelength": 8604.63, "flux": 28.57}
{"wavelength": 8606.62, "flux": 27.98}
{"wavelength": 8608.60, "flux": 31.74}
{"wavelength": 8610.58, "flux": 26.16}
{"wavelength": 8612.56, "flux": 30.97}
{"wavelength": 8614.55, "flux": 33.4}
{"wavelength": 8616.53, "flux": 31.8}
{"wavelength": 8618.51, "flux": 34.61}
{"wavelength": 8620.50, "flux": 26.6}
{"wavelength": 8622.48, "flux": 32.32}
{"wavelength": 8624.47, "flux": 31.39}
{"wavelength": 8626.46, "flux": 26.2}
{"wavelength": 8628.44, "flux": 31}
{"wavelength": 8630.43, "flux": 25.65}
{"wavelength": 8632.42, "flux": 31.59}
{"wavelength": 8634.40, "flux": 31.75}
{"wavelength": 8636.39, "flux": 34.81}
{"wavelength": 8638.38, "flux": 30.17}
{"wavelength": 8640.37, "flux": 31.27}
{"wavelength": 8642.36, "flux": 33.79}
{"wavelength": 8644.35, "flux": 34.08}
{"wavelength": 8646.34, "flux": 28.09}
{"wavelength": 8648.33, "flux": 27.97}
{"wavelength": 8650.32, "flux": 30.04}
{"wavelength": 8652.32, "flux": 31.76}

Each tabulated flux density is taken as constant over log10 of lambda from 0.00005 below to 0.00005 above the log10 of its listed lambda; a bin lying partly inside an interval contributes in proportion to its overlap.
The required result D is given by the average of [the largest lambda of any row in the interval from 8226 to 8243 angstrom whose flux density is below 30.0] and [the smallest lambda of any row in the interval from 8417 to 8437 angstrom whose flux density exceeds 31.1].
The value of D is 8331.2 angstrom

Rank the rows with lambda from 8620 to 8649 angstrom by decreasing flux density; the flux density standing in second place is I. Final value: 34.08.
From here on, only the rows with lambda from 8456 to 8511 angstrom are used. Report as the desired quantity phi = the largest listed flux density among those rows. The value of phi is 34.68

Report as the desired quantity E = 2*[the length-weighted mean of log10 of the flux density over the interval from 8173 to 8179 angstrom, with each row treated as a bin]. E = 3.01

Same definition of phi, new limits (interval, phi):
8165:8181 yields 34.95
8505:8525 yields 31.79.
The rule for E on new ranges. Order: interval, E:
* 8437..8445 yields 2.94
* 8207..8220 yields 2.96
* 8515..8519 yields 2.99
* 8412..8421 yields 3.00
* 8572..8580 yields 2.97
